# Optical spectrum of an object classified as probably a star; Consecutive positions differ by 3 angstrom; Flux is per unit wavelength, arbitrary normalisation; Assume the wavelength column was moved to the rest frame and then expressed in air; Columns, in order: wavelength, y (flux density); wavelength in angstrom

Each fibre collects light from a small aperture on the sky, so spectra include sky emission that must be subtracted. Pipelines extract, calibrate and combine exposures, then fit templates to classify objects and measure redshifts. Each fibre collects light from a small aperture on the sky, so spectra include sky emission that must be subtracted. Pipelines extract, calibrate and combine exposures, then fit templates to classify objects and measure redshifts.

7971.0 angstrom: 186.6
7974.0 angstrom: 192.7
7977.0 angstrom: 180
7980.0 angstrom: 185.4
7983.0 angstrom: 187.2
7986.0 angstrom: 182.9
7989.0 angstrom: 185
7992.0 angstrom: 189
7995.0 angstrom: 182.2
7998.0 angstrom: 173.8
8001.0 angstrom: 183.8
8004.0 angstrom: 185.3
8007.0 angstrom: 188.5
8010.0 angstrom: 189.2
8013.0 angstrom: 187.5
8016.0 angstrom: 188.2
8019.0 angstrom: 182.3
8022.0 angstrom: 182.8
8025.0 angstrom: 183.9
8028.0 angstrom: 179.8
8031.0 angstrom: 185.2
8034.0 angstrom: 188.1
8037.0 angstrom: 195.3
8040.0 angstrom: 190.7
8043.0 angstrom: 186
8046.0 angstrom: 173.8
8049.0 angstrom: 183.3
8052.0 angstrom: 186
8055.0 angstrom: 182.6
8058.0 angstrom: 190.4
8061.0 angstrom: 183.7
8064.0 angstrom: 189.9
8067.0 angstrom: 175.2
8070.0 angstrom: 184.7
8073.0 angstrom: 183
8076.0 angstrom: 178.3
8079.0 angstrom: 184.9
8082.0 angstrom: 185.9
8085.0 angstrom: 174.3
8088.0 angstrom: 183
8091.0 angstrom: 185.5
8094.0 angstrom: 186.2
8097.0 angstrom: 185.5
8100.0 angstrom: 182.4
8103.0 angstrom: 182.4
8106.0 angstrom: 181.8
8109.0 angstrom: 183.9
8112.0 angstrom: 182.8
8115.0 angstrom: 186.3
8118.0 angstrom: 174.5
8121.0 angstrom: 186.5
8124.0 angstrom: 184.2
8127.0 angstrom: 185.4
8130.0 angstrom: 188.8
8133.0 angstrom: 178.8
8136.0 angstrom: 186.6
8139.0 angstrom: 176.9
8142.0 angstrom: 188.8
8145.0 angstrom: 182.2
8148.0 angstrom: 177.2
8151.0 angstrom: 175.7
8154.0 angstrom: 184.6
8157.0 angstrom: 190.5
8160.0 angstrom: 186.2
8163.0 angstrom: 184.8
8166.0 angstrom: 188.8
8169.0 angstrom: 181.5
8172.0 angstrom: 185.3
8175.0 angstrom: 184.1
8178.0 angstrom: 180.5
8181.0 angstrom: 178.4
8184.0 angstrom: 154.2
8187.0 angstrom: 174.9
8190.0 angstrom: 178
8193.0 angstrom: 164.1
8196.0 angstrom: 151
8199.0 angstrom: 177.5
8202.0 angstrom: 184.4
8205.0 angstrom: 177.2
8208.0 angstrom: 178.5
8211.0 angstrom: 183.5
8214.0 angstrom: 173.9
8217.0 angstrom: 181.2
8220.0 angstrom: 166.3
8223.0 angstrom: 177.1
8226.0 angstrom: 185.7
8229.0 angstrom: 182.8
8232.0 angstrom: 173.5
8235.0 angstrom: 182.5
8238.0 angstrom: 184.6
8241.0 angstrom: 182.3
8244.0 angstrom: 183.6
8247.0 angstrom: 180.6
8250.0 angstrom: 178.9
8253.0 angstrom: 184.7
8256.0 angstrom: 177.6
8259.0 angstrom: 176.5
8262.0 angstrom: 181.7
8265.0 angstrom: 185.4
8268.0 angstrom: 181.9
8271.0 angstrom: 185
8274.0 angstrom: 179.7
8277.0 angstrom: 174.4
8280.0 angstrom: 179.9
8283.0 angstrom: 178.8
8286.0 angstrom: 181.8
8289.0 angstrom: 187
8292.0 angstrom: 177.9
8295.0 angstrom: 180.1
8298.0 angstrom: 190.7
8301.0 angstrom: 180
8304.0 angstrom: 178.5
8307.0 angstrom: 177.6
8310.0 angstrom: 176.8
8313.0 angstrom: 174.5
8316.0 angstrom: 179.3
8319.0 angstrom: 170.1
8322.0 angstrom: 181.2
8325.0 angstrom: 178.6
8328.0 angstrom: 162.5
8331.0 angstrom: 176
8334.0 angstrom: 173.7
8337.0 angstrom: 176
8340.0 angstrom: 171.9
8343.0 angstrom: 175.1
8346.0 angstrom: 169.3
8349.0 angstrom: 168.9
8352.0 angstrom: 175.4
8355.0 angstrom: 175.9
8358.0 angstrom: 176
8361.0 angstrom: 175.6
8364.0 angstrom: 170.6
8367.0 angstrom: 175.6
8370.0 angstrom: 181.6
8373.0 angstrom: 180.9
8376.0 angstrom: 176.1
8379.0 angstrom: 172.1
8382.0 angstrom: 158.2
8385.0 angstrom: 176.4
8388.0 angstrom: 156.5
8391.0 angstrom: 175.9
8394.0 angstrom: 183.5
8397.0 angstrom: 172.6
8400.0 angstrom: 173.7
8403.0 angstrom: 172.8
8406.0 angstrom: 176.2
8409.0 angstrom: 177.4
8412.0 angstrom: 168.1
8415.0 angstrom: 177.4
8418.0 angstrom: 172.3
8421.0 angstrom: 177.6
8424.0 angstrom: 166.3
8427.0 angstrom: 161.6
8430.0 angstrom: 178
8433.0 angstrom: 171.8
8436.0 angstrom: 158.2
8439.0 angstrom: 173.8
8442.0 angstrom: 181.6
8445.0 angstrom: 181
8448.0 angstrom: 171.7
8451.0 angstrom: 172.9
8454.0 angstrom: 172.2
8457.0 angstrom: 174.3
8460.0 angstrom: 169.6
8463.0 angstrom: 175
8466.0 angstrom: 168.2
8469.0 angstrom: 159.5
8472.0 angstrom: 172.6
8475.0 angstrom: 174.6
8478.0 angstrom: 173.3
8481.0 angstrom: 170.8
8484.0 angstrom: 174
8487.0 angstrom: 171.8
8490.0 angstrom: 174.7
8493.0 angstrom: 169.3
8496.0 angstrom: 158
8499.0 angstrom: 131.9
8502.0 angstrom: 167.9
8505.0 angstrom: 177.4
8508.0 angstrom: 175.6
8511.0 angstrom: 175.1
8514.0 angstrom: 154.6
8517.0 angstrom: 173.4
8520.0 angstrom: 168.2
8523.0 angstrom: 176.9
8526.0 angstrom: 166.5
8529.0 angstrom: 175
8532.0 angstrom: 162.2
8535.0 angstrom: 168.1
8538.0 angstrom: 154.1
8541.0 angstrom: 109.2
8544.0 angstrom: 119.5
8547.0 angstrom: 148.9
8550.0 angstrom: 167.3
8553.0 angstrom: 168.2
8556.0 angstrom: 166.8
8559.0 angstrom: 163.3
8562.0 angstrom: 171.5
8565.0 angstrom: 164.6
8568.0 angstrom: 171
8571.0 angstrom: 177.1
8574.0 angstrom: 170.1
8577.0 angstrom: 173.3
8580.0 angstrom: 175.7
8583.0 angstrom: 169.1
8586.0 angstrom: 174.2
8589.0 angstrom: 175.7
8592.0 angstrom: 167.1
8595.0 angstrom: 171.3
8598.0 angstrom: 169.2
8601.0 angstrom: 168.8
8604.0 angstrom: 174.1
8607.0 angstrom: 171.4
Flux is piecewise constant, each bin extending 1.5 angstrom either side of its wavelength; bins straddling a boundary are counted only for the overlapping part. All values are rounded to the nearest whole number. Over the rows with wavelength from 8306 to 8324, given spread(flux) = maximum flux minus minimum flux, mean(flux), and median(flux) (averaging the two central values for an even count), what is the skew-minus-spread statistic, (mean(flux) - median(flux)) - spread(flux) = -12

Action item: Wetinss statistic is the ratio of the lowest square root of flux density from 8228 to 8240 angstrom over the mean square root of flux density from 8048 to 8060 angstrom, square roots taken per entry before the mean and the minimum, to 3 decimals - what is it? 0.967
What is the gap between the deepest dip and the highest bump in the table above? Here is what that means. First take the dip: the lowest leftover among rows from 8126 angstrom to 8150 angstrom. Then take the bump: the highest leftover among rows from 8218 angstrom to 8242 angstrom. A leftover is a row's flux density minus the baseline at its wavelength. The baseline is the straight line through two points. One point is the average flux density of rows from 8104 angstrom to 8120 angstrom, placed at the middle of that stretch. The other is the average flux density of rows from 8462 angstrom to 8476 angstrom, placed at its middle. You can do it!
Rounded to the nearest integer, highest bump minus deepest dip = 12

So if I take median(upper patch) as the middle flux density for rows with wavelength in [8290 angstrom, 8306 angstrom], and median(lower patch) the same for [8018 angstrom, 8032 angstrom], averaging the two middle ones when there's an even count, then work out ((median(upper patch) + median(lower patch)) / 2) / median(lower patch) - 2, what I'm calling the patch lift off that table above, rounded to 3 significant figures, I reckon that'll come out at -1.01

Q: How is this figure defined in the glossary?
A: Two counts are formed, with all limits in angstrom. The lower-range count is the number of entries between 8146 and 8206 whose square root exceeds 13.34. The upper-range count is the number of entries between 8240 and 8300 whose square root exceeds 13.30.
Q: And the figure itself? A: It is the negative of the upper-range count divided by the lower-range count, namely -1.5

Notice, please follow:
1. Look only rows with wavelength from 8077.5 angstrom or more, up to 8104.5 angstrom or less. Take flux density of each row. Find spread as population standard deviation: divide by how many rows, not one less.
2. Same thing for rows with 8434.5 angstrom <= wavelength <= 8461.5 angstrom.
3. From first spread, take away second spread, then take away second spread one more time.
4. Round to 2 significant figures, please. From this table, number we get -9.4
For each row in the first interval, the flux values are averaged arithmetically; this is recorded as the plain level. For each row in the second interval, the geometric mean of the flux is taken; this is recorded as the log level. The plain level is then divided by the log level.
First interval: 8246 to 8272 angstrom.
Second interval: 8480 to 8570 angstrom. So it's 1.12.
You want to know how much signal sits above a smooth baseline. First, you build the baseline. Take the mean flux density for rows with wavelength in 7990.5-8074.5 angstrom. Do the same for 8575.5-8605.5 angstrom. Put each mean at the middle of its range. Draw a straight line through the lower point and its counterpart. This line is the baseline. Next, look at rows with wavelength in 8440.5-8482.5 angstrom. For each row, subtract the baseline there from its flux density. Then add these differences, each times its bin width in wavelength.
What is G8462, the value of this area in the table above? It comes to -91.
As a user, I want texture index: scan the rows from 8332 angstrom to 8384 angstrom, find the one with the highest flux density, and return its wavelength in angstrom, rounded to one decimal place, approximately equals 8370.0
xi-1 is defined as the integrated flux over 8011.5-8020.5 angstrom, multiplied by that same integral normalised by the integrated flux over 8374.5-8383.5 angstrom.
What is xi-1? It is 1845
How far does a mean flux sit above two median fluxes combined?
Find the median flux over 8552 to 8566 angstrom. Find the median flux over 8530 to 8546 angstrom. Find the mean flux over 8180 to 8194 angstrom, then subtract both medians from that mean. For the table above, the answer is -151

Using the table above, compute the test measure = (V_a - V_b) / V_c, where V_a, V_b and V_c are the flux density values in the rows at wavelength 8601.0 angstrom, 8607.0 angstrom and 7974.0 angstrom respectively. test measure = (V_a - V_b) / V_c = -0.013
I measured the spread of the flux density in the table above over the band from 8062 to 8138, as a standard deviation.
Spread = 4.1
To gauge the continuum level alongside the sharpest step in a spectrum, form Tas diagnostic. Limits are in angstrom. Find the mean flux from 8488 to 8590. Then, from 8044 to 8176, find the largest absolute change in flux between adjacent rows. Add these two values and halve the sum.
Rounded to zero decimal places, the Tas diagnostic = 90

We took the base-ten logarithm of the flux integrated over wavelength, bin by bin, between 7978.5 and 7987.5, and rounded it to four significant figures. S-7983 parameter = 3.222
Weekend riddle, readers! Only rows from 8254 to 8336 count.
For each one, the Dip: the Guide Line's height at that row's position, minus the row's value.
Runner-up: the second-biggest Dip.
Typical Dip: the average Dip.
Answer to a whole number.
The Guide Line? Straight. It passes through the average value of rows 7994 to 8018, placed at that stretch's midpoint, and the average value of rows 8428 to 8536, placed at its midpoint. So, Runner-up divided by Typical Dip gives -2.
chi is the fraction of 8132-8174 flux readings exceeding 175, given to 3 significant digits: 1.00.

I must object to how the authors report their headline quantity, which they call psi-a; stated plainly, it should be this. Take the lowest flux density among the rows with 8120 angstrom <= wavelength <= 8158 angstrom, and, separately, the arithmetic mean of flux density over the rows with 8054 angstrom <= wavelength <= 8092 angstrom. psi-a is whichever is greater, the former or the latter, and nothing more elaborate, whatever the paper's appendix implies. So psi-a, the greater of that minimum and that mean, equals 183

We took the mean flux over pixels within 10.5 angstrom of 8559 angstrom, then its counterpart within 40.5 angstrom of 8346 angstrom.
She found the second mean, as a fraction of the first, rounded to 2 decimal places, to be 1.04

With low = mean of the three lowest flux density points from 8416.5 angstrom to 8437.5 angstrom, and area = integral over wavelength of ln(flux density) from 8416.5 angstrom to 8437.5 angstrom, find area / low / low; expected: 0.0041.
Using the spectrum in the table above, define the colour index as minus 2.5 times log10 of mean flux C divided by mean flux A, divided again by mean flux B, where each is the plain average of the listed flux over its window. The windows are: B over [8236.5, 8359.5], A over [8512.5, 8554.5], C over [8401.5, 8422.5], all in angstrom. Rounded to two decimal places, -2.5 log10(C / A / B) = 5.52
